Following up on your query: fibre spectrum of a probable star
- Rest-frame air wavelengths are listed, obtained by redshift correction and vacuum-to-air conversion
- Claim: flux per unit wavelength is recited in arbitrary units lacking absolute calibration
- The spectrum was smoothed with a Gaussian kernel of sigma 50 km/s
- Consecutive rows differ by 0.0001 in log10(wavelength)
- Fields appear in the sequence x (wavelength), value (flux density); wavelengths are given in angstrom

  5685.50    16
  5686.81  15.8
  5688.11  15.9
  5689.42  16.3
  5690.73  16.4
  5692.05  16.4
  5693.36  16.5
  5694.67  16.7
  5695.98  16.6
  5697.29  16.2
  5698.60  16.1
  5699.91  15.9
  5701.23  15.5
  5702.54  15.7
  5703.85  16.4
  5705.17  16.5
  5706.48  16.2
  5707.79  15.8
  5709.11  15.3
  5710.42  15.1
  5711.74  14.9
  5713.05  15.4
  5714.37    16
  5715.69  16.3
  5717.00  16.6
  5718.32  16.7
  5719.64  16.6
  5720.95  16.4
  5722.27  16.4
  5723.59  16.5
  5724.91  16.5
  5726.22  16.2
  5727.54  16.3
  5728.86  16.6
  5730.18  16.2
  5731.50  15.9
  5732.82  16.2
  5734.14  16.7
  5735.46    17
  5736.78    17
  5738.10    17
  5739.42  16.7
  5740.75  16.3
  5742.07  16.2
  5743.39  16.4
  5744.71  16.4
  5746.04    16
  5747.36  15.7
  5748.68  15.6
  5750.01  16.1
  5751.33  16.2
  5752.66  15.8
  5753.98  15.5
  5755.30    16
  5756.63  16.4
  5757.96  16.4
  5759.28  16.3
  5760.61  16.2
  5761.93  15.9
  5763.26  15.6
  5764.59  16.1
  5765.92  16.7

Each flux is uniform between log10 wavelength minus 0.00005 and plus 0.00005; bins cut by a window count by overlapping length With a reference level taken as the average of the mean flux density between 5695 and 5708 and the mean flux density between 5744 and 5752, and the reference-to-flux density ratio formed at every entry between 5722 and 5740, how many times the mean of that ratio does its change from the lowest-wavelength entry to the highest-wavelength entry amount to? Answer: -0.018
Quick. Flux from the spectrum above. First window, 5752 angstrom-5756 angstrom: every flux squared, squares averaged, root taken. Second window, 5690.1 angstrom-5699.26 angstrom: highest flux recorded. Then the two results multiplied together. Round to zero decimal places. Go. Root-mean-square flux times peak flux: 263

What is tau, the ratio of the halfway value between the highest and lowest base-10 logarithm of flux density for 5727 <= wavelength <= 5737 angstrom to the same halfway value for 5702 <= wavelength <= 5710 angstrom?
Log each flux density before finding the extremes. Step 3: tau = 1.01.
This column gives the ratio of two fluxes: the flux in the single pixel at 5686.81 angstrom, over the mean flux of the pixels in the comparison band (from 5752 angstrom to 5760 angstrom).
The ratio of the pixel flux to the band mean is 0.983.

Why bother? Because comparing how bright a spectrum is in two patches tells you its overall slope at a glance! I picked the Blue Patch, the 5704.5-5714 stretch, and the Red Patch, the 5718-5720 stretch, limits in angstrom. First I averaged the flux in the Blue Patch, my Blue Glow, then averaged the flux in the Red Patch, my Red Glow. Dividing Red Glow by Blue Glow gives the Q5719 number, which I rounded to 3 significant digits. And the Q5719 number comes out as 1.07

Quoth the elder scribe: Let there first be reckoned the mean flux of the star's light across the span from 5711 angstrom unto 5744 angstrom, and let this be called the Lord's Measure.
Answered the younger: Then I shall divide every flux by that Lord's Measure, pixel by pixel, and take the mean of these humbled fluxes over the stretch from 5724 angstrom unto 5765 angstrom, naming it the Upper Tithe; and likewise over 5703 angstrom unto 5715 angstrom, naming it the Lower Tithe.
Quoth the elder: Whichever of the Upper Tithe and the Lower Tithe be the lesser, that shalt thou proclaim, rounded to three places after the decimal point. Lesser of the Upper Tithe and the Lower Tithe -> 0.962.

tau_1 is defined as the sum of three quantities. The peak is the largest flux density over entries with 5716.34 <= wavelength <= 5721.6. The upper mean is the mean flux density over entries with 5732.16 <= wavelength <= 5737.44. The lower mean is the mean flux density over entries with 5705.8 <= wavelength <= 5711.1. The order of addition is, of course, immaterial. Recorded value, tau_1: 49.0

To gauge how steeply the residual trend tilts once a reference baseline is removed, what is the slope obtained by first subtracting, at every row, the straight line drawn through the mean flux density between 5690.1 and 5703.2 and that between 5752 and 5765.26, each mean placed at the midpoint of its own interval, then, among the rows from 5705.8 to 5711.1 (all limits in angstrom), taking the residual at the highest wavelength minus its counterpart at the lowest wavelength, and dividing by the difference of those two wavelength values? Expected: -0.28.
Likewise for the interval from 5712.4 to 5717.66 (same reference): 0.31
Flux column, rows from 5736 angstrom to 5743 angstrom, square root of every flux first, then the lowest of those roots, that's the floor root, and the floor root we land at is 4.02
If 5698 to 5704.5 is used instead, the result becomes 3.94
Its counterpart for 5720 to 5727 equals 4.02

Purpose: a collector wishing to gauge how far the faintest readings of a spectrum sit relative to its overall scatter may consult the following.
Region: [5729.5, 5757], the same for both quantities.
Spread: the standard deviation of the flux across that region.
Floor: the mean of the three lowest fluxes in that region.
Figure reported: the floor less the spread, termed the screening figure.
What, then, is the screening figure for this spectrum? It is 15.2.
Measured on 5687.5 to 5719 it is 14.6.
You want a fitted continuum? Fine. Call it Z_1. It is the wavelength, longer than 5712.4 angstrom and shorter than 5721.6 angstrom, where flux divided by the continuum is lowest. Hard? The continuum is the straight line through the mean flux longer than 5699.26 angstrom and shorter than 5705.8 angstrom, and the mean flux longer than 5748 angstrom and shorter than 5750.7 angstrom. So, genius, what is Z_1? 5713.05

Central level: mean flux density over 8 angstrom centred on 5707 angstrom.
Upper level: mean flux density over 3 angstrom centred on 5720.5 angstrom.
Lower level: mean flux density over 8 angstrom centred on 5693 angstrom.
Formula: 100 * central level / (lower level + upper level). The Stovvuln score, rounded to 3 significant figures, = 48.2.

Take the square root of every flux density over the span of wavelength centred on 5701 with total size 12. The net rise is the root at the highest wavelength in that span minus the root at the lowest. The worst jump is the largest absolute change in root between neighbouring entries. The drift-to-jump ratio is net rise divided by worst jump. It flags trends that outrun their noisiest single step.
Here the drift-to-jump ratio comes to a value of -0.6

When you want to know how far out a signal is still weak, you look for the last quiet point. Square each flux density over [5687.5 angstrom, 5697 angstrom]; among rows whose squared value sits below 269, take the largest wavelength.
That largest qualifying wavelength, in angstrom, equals 5692.05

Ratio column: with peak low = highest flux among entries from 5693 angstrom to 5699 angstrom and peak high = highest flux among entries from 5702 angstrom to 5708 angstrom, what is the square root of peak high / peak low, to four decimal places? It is 0.9940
